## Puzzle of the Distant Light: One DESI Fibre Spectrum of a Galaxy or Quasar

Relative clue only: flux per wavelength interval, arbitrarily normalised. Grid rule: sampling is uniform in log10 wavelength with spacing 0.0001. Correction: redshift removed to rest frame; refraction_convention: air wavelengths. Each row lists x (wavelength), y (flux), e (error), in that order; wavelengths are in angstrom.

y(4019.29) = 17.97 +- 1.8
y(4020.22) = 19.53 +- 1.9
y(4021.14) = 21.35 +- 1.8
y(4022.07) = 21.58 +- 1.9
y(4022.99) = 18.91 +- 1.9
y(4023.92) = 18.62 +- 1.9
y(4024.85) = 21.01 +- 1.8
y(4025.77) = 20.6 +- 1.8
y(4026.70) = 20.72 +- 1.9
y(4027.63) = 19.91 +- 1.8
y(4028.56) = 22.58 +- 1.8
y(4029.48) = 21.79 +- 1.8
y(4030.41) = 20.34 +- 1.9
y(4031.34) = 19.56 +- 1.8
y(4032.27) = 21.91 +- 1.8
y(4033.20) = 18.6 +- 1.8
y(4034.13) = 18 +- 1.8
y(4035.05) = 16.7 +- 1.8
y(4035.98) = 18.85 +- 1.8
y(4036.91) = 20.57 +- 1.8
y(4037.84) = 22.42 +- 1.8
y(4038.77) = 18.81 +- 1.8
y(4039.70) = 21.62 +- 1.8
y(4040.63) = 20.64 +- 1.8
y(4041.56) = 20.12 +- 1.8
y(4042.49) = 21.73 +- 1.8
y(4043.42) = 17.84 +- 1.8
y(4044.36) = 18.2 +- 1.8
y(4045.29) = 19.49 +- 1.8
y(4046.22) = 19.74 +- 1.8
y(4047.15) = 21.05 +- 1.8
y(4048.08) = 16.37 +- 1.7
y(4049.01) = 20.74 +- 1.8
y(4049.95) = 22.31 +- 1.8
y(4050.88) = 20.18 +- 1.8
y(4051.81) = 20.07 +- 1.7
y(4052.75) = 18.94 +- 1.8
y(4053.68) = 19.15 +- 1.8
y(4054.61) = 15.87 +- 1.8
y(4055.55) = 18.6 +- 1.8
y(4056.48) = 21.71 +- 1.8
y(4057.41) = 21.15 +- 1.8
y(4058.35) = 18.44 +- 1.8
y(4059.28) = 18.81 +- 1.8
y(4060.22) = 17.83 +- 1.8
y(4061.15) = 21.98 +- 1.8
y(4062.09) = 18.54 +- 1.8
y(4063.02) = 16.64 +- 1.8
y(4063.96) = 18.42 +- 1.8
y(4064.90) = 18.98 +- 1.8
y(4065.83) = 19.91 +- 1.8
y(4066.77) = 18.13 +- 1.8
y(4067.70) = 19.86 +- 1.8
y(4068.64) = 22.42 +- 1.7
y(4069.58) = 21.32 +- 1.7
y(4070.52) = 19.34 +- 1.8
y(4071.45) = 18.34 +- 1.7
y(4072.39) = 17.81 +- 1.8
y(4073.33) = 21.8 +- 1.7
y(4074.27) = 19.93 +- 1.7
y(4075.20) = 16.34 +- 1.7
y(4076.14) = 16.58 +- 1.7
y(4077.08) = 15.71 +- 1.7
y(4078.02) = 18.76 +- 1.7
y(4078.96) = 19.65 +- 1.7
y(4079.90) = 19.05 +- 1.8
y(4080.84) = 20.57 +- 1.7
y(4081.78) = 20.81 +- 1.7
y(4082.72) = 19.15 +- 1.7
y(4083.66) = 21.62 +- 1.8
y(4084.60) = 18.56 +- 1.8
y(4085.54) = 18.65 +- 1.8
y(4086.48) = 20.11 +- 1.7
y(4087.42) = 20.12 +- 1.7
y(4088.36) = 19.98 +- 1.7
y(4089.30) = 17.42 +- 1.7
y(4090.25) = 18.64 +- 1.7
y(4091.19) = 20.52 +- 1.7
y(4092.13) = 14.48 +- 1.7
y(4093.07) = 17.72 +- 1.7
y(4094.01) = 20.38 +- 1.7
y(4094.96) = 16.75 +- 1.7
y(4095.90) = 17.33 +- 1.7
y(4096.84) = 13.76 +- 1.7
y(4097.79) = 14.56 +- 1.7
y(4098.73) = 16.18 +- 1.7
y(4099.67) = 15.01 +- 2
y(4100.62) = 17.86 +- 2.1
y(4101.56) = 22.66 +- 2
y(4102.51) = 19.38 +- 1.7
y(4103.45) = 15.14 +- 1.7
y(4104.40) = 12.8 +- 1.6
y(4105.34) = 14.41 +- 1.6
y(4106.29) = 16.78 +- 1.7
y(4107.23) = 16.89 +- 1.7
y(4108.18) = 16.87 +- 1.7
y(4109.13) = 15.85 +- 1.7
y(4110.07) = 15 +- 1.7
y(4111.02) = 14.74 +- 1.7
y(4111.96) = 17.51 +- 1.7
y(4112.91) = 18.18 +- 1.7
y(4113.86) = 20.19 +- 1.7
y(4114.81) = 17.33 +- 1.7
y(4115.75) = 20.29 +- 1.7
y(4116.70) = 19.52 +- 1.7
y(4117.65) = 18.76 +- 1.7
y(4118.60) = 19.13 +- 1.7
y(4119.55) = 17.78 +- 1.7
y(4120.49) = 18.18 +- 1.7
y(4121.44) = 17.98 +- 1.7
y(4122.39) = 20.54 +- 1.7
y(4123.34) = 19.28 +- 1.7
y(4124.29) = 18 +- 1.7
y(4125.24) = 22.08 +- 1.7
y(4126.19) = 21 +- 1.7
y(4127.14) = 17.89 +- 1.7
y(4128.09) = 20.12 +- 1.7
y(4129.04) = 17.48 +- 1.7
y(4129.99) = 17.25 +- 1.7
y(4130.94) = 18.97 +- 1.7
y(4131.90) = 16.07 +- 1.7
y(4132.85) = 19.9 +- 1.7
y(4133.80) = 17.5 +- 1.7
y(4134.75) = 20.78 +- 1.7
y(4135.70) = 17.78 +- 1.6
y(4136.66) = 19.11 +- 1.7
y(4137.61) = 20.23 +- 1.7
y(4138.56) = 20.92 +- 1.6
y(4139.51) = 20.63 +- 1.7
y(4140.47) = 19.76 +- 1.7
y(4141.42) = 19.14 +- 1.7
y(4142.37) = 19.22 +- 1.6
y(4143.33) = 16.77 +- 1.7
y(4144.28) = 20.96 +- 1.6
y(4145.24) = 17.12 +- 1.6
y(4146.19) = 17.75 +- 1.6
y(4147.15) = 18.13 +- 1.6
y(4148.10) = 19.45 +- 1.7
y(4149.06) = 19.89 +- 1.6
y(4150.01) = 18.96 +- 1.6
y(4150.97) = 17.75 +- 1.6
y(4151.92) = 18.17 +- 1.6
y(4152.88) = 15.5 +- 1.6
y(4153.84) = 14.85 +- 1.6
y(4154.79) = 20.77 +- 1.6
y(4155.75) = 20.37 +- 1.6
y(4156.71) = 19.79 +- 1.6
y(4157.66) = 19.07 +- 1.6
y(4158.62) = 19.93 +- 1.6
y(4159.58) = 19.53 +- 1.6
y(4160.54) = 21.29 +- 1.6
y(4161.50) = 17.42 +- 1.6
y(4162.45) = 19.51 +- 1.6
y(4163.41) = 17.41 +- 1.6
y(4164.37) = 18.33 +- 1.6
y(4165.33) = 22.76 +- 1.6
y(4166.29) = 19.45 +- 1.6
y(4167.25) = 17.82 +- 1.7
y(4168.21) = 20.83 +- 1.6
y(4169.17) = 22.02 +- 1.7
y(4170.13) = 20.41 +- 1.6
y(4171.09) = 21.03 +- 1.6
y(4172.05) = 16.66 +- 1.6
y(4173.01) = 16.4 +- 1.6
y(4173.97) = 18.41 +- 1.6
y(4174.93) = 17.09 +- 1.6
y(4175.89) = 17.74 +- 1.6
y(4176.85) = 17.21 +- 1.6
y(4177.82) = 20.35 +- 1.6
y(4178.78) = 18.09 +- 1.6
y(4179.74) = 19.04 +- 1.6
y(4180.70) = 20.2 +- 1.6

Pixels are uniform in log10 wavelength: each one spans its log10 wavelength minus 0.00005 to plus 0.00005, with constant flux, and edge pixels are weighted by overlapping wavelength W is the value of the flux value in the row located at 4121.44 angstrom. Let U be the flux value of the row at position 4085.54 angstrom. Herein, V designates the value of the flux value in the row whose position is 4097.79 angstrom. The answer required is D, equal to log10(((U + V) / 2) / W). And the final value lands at -0.03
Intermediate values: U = 18.65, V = 14.56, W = 17.98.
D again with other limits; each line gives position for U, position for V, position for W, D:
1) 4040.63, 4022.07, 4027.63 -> 0.03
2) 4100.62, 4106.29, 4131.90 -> 0.03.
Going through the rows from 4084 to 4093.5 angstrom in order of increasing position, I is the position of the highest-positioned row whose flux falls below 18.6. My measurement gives 4093.07 angstrom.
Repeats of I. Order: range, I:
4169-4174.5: 4173.97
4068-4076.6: 4076.14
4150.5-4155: 4153.84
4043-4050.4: 4048.08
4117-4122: 4121.44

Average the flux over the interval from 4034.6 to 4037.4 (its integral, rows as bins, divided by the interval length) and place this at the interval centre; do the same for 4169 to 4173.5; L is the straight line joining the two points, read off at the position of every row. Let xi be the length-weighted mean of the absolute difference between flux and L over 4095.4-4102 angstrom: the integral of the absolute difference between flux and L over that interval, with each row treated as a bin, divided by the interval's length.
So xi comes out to 3.2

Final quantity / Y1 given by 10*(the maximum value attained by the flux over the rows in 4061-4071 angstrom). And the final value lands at 224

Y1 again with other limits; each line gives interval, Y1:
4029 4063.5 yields 224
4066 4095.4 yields 224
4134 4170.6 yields 228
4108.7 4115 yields 202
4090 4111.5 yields 227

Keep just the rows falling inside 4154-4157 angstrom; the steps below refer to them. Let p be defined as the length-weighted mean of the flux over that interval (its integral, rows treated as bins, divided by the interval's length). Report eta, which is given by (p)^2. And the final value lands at 391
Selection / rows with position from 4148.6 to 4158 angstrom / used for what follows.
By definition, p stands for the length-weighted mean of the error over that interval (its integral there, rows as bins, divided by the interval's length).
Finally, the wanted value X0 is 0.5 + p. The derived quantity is 2.10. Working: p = 1.60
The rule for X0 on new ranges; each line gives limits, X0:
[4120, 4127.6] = 2.20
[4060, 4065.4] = 2.30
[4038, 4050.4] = 2.29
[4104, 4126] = 2.19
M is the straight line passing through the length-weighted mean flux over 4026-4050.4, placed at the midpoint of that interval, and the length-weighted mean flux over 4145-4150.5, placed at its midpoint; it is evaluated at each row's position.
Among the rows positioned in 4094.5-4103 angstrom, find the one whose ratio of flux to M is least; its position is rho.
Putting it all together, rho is 4096.84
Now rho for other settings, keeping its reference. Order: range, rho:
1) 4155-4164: 4161.50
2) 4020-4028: 4023.92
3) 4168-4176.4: 4173.01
